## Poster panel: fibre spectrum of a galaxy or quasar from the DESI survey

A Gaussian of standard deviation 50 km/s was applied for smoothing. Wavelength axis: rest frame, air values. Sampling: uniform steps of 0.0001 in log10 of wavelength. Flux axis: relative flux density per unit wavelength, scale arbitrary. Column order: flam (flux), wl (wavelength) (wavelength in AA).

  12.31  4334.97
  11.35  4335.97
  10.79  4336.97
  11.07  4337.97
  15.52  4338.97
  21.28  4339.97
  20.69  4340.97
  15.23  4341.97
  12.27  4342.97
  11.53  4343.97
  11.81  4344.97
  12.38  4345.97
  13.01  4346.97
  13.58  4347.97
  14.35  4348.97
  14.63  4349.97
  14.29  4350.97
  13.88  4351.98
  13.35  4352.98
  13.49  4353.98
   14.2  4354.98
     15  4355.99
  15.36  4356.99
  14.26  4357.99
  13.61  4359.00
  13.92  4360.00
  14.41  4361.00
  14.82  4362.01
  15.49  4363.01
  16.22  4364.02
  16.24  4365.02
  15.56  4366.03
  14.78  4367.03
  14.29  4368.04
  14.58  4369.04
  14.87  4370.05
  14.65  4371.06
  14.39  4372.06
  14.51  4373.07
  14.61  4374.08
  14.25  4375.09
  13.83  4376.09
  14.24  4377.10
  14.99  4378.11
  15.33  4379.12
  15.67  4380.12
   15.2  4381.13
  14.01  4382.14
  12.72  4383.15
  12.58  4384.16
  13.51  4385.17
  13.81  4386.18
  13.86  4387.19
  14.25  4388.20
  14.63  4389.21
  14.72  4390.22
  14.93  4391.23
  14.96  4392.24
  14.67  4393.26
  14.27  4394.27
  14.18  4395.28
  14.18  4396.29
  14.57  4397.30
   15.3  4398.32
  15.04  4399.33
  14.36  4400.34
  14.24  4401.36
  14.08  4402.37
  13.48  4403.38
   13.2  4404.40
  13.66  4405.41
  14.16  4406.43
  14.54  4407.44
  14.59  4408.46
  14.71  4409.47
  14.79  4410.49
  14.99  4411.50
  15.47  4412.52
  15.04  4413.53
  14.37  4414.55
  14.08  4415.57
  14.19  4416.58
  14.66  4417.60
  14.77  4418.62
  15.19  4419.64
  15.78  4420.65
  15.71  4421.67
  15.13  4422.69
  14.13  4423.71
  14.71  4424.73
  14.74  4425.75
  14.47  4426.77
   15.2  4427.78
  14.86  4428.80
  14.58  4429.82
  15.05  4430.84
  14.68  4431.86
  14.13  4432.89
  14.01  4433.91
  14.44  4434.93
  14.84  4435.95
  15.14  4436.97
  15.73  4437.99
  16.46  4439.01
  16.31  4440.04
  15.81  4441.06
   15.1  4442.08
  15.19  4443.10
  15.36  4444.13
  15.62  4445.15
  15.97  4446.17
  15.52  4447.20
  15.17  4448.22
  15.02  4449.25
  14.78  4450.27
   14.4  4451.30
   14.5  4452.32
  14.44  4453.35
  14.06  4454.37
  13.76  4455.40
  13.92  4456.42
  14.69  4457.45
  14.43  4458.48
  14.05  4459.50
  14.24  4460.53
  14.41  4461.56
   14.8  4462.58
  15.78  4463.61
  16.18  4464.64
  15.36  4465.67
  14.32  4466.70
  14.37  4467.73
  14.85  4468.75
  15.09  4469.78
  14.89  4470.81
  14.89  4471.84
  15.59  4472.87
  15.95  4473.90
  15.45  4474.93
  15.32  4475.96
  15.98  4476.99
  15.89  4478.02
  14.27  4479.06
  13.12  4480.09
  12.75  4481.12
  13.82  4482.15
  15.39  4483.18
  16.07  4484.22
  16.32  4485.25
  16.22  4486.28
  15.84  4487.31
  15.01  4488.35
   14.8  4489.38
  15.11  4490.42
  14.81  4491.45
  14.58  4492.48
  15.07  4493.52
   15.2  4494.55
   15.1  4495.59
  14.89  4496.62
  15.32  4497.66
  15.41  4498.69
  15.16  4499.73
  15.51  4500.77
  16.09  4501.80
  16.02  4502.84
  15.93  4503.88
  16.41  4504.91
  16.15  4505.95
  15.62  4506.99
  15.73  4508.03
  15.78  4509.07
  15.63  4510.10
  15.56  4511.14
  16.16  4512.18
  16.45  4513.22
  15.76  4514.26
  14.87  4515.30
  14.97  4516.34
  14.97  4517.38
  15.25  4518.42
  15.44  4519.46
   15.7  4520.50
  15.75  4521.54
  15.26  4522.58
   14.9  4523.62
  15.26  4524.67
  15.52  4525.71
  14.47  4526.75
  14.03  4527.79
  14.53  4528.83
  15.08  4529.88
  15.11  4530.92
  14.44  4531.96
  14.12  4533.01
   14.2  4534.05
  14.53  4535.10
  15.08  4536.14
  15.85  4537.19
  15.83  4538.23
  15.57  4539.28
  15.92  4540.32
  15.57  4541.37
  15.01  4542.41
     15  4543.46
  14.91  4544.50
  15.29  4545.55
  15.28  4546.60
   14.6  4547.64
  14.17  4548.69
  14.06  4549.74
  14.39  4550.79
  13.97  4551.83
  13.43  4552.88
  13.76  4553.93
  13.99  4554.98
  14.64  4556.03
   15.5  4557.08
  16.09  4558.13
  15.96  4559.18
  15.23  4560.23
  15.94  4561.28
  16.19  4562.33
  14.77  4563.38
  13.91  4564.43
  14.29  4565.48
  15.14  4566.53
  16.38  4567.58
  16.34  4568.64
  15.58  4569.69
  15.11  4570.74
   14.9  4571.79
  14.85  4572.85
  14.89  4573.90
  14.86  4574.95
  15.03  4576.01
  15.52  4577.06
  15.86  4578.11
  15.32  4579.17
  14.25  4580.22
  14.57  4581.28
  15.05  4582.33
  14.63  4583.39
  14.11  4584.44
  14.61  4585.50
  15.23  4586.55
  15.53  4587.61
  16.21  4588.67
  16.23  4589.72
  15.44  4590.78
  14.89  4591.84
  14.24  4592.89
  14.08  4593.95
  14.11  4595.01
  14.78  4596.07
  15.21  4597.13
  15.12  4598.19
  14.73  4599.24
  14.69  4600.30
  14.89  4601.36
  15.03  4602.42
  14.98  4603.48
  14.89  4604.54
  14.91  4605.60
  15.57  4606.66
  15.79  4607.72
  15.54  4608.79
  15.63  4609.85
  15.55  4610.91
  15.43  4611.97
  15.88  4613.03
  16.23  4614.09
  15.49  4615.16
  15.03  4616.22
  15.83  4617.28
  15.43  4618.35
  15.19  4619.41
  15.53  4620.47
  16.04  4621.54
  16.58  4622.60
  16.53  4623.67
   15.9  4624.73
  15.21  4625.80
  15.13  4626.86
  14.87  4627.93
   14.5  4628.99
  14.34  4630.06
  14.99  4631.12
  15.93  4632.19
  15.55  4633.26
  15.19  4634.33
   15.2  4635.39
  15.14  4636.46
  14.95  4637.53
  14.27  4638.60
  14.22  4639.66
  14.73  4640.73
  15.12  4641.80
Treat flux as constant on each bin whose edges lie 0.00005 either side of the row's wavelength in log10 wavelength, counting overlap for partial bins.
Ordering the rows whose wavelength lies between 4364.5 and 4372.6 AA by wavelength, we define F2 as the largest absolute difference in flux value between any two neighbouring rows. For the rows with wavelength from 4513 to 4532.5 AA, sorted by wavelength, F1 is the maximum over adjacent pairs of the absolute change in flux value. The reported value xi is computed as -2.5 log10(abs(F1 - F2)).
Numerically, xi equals 1.4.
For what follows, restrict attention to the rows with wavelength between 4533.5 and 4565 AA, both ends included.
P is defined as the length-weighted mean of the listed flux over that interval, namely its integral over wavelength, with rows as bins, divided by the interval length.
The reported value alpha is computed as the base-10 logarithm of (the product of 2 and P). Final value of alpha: 1.48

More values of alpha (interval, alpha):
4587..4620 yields 1.48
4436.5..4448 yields 1.50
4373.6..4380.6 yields 1.47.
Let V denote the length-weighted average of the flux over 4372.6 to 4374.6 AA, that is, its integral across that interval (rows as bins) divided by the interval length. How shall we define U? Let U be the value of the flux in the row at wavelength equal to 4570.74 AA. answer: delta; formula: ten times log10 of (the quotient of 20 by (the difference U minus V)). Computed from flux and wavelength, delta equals 15.3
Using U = 15.11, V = 14.52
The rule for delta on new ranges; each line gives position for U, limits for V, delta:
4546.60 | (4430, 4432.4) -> 15.9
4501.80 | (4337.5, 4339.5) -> 8.8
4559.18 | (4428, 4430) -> 12.4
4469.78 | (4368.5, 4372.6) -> 16.3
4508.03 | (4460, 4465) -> 14.6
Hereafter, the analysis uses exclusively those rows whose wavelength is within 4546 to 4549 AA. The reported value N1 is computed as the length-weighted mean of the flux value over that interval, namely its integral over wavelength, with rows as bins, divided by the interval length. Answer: 14.7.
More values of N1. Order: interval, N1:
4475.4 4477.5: 15.7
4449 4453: 14.6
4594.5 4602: 14.8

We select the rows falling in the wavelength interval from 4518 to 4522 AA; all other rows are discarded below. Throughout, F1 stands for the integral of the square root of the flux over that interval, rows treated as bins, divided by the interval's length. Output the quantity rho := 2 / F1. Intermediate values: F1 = 3.94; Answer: 0.507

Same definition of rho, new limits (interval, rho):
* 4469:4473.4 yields 0.515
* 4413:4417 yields 0.526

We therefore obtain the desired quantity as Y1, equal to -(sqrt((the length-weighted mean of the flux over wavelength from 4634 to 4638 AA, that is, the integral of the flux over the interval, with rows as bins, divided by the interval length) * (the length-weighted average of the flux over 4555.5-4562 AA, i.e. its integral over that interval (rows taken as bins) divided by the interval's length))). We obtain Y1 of -15.3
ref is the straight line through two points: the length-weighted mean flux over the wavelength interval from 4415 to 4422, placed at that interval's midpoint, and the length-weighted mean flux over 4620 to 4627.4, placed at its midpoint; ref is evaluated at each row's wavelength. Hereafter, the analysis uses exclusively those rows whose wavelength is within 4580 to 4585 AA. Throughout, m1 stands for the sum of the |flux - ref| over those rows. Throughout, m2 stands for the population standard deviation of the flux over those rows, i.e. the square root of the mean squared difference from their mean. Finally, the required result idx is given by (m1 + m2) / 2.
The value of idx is 3.0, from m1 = 5.6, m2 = 0.33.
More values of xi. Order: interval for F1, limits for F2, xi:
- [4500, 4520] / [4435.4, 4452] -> 2.0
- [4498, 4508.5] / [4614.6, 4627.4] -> 1.6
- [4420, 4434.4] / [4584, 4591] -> 1.7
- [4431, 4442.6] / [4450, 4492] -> 0.1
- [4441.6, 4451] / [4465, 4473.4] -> 0.6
